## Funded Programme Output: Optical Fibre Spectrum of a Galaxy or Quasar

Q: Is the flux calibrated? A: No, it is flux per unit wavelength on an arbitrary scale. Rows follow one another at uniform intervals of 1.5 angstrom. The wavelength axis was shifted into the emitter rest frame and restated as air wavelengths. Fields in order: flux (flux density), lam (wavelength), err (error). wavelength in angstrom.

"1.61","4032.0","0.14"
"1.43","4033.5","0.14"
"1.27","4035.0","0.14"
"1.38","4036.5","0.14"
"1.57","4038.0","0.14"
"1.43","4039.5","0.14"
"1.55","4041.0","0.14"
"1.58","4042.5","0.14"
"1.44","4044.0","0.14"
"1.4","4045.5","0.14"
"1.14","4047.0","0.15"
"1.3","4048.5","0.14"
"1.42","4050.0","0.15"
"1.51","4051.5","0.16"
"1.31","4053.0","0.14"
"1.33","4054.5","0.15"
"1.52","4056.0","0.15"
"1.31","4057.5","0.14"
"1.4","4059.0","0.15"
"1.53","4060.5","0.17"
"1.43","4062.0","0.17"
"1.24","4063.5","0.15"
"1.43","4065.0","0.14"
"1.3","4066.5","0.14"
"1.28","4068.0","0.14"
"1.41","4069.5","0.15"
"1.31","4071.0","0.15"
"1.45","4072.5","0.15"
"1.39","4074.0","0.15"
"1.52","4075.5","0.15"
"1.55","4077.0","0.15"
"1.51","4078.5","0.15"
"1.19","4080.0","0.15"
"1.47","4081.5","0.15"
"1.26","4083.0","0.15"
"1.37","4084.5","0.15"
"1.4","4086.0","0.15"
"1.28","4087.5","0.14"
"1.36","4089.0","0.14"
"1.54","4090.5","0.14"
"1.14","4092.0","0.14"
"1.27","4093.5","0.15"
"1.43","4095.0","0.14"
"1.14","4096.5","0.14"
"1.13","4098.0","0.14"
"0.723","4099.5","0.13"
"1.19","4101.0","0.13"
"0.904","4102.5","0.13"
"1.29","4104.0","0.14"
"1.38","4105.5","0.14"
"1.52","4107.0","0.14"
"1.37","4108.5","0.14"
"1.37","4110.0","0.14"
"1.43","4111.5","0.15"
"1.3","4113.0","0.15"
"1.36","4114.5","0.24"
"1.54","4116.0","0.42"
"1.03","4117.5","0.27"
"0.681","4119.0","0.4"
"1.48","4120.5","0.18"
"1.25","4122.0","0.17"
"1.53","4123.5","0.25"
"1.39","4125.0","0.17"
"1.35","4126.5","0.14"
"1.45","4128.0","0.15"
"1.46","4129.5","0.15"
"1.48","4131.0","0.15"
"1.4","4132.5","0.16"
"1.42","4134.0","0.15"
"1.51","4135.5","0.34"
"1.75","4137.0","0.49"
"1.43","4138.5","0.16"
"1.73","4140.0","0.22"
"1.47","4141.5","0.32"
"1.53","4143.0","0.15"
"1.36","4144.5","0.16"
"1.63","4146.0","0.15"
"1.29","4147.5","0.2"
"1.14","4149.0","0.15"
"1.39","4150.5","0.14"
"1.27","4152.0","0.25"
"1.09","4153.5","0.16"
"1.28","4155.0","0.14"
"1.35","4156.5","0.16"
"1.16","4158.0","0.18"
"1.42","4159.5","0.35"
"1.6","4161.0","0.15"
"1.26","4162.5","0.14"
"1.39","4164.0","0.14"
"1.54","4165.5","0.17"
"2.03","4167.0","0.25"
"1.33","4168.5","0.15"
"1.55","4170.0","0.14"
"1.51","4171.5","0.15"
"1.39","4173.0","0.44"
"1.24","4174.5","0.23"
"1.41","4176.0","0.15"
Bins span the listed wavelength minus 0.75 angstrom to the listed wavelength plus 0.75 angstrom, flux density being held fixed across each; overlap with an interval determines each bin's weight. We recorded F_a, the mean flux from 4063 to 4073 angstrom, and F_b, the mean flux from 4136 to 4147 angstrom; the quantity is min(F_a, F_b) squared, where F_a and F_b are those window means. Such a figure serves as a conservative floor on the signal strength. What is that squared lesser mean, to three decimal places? 1.811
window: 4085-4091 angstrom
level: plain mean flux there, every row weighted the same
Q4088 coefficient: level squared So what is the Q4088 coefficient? 1.9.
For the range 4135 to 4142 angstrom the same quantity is 2.5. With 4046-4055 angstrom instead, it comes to 1.8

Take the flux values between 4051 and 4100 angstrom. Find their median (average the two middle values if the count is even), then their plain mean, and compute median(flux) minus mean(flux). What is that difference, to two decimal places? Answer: 0.02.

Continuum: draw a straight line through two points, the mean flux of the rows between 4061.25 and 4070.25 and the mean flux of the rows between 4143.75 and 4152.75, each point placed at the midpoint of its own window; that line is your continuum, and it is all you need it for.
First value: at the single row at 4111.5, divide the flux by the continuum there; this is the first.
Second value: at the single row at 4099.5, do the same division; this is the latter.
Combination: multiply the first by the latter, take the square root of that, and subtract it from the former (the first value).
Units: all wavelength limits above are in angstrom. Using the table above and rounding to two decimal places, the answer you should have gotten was 0.31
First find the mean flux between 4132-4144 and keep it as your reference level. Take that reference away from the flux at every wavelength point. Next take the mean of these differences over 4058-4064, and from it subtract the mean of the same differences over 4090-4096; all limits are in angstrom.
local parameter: 0.1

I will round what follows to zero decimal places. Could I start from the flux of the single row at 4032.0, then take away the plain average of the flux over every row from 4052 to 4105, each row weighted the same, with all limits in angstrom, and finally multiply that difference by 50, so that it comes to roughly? 14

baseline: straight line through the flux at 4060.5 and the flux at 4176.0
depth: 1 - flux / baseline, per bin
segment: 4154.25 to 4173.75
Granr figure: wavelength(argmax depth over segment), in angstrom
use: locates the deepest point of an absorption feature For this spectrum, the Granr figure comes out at 4158.0 angstrom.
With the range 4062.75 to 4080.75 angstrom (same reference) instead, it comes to 4080.0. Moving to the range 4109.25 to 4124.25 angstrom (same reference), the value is 4119.0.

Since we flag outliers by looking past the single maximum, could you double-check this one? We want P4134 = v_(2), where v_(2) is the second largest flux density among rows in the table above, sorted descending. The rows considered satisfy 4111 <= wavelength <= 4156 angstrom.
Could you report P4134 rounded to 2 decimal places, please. 1.73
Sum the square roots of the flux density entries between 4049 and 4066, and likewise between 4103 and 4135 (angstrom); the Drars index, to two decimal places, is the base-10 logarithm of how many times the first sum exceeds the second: -0.27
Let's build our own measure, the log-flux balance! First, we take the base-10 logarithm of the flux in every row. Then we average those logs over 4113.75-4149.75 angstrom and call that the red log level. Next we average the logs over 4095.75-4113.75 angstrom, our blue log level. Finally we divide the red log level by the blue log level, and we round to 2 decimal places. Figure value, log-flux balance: 1.73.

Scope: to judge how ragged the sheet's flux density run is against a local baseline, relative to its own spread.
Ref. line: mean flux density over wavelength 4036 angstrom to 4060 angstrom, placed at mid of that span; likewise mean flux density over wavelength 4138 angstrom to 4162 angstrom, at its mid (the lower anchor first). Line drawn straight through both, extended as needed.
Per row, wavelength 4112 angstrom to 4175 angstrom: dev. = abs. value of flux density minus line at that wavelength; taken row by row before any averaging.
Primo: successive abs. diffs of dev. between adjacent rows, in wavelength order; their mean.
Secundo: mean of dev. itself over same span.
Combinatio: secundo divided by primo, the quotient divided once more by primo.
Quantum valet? 5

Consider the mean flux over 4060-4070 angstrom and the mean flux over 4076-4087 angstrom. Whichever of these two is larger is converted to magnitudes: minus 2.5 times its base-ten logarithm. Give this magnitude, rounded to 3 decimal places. -0.360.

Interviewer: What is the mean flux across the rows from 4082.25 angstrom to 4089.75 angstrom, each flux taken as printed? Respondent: 1.33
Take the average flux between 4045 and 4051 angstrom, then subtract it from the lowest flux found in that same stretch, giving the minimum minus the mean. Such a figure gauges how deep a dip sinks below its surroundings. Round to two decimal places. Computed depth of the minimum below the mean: -0.18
